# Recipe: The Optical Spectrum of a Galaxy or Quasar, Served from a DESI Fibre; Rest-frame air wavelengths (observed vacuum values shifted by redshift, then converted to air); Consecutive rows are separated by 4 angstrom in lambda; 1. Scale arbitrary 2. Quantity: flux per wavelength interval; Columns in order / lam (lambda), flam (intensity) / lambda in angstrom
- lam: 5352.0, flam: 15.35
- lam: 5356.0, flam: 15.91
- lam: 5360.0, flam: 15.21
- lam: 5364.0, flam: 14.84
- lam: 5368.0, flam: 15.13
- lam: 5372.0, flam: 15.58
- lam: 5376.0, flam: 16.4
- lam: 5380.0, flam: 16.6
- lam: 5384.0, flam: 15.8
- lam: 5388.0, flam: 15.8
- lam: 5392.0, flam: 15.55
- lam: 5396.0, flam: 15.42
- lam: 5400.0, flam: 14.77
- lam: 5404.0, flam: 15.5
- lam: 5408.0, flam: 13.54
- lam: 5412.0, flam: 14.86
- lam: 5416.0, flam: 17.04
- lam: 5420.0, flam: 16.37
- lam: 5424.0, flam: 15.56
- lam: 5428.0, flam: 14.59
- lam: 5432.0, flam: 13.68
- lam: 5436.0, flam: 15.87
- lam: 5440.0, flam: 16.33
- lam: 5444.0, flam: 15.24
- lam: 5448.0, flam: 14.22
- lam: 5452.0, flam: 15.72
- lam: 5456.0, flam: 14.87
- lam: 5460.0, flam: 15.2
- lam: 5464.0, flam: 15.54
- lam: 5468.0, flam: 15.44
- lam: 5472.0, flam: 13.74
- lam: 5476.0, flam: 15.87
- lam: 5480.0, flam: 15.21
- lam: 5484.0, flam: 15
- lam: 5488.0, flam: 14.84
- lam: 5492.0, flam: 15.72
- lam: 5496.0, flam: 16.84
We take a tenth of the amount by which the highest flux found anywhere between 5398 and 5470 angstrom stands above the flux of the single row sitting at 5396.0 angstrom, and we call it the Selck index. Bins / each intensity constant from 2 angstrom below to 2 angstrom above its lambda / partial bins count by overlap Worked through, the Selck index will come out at 0.162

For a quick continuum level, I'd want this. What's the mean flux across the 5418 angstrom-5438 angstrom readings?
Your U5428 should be 15.2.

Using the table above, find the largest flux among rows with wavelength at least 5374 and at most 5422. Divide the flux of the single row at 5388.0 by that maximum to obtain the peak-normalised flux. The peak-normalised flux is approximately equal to 0.93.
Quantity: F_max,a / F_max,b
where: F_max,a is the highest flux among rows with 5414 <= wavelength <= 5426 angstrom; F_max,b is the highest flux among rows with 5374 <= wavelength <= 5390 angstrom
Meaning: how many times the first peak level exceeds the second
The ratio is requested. 1.03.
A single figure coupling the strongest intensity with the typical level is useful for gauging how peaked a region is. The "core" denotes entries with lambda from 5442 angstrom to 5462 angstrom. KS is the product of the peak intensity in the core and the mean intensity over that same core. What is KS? 237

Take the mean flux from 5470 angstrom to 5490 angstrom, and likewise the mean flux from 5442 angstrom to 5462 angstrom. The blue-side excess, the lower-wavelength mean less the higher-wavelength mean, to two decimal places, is 0.12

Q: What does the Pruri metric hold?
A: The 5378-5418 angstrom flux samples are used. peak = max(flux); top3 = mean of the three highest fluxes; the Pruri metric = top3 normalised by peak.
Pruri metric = 0.967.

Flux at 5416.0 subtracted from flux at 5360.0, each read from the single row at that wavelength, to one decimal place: -1.8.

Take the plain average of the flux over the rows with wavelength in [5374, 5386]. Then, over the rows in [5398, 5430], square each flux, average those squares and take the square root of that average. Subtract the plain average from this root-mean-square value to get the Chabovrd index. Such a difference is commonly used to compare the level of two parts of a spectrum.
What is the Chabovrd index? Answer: -1.0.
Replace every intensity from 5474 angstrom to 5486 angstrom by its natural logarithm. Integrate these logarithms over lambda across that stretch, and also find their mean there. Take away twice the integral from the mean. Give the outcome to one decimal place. -62.8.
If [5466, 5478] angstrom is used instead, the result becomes -62.3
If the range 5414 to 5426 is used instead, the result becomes -64.2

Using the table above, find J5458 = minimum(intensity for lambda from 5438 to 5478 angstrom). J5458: 13.74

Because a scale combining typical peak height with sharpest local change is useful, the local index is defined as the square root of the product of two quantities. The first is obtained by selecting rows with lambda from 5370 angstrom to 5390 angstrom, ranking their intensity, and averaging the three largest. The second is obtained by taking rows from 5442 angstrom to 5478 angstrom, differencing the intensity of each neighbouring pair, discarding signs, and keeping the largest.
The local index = 5.9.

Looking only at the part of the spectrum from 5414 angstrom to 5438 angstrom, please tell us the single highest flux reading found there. 17.04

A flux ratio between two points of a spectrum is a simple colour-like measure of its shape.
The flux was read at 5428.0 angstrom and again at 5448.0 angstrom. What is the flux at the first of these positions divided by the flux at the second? 1.03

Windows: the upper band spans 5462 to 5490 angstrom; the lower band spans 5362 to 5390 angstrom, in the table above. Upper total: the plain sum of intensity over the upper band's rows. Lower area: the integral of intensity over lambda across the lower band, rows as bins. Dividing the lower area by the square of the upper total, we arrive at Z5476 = 0.0395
